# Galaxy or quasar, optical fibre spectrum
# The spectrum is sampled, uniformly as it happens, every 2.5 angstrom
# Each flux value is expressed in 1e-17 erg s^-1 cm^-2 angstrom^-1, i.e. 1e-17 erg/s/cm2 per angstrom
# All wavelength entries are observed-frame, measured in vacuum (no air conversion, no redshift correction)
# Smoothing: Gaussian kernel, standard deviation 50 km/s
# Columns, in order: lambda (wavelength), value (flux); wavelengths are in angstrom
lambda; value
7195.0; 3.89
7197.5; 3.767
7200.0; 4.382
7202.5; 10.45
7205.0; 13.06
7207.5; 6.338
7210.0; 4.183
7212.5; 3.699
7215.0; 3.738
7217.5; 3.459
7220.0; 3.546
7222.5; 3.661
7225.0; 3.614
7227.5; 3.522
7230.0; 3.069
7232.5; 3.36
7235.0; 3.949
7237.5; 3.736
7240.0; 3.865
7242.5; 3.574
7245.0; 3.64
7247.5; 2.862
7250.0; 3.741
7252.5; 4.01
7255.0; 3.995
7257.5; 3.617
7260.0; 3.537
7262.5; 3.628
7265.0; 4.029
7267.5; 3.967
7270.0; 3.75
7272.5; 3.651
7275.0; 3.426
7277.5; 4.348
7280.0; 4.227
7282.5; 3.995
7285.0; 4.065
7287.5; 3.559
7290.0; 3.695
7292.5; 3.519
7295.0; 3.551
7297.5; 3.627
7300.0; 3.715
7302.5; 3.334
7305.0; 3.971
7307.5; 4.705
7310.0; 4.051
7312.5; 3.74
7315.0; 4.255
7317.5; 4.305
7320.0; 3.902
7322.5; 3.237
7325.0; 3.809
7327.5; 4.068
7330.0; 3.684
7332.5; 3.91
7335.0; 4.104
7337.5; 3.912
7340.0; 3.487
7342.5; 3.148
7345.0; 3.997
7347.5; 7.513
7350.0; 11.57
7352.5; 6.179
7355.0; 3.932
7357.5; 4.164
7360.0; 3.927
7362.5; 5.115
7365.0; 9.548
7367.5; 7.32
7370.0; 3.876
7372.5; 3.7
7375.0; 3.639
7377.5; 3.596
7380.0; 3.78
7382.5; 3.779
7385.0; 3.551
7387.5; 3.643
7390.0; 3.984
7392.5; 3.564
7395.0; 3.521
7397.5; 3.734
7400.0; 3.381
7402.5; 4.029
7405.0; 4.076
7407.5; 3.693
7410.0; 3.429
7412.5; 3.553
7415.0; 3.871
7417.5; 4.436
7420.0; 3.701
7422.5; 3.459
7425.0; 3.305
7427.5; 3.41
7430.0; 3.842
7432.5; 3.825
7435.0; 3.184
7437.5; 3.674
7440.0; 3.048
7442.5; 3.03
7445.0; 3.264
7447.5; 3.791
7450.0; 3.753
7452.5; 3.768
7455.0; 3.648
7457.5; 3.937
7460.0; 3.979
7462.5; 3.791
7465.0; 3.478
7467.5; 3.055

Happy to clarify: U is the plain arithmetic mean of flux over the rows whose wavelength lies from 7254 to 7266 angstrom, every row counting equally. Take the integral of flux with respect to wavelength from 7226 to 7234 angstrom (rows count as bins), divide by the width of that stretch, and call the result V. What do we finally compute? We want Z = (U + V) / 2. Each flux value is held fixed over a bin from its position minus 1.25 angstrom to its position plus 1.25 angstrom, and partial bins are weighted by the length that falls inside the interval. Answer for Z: 3.55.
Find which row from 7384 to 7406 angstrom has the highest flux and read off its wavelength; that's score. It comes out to 7405.0 angstrom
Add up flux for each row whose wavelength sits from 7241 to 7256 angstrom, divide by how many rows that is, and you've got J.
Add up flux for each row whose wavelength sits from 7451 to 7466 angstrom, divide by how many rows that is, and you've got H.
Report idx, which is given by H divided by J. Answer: 1.04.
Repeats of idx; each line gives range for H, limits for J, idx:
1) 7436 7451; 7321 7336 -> 0.90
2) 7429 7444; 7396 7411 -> 0.92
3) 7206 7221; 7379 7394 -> 1.12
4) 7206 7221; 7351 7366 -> 0.76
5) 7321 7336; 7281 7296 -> 1.02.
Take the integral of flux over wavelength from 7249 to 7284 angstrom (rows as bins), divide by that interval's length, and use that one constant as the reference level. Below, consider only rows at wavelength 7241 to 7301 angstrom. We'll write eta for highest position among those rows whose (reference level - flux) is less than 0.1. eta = 7285.0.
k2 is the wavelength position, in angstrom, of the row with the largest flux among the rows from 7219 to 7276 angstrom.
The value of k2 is 7265.0 angstrom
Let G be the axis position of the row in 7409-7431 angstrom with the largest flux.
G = 7417.5 angstrom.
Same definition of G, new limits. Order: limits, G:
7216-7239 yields 7235.0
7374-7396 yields 7390.0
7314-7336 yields 7317.5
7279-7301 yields 7280.0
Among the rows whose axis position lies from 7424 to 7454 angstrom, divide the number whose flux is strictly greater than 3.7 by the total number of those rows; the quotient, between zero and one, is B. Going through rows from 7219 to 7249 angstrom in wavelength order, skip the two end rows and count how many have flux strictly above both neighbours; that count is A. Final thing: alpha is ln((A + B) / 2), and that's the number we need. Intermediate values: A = 4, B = 0.42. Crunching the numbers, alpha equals 0.79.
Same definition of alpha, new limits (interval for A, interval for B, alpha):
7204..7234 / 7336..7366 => 0.35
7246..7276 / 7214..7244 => 0.15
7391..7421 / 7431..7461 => 0.56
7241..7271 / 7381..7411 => 0.54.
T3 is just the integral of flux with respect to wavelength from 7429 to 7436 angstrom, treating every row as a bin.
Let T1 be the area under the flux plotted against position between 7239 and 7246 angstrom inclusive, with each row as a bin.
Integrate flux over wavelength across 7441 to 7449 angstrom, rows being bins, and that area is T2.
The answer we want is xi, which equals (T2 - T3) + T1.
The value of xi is 27.4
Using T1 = 26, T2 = 26.9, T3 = 25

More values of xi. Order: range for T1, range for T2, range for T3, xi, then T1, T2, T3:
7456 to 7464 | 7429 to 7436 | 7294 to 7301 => 31.0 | 31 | 25.4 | 25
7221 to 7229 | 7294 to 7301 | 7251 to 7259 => 23.2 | 29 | 25.4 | 31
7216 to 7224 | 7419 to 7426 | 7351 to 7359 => 13.4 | 29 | 24.4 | 40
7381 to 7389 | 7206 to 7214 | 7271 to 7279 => 38.6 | 29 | 39.7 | 31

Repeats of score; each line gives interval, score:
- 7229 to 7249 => 7235.0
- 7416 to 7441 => 7417.5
